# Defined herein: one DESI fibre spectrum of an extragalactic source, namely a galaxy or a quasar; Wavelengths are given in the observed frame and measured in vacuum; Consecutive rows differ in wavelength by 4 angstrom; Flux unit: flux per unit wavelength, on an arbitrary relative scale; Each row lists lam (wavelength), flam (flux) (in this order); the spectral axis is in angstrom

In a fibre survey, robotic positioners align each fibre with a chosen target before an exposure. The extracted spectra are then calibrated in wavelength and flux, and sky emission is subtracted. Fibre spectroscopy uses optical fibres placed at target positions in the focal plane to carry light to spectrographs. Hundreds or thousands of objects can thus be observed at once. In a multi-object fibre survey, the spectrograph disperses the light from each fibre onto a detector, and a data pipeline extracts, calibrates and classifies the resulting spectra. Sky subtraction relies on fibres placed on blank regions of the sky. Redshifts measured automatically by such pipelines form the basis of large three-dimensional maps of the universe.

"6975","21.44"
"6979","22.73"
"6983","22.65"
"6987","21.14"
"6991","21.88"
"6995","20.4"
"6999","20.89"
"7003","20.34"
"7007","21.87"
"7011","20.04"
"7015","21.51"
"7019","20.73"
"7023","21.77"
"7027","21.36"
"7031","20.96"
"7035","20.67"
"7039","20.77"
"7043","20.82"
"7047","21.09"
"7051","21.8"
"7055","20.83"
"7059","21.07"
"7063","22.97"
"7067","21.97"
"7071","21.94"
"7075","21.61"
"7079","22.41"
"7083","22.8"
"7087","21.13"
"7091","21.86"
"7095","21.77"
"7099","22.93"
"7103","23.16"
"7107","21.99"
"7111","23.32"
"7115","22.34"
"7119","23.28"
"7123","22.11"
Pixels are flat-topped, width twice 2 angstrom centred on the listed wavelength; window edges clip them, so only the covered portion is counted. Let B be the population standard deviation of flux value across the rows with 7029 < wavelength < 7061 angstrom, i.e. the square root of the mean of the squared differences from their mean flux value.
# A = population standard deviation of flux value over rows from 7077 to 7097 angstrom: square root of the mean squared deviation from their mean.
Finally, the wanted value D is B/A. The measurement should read 0.6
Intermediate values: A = 0.57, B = 0.33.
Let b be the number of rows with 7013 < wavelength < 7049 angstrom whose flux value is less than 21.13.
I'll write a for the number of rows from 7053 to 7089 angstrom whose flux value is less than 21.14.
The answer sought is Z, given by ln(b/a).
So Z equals 0.7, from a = 3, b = 6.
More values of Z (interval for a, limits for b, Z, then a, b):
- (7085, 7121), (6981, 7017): 1.4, 1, 4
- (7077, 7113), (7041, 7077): 1.4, 1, 4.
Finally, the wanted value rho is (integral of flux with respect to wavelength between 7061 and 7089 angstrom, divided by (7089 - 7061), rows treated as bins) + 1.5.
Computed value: 23.6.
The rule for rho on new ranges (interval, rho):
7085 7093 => 23.0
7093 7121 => 24.2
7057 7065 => 23.5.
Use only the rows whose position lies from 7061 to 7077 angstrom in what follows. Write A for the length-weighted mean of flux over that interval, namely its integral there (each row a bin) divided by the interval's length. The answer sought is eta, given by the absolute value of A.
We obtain 22.1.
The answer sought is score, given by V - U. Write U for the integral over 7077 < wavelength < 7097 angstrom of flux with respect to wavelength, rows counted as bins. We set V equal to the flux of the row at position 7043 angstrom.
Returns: -419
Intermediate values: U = 440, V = 20.82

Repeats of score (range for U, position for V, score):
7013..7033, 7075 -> -404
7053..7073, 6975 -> -414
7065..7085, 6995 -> -423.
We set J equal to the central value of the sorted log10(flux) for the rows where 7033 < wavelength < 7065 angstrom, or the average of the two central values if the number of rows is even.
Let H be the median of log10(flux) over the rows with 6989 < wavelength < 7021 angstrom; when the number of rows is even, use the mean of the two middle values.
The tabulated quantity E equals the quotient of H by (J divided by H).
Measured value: 1.32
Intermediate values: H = 1.318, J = 1.32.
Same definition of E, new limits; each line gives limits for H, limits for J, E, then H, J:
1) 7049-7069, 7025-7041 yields 1.36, 1.338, 1.32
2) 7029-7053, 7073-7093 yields 1.30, 1.320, 1.34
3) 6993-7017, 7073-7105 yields 1.29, 1.315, 1.35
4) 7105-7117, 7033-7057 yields 1.38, 1.349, 1.32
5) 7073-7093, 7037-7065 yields 1.36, 1.340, 1.32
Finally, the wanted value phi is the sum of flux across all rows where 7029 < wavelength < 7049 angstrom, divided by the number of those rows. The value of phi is 20.9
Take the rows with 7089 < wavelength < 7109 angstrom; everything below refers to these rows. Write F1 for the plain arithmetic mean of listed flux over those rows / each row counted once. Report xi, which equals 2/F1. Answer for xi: 0.0895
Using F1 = 22.3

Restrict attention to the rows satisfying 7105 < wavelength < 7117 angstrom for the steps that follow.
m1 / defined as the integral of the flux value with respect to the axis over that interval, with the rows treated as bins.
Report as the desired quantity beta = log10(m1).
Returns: 2.43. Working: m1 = 271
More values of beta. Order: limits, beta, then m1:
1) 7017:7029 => 2.41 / 255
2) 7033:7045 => 2.40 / 249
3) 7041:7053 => 2.41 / 255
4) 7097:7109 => 2.44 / 272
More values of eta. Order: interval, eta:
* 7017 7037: 21.1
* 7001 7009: 21.1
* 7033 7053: 21.0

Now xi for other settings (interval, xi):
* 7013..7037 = 0.0945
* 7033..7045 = 0.0964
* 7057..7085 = 0.0905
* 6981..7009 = 0.0939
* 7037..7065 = 0.0937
